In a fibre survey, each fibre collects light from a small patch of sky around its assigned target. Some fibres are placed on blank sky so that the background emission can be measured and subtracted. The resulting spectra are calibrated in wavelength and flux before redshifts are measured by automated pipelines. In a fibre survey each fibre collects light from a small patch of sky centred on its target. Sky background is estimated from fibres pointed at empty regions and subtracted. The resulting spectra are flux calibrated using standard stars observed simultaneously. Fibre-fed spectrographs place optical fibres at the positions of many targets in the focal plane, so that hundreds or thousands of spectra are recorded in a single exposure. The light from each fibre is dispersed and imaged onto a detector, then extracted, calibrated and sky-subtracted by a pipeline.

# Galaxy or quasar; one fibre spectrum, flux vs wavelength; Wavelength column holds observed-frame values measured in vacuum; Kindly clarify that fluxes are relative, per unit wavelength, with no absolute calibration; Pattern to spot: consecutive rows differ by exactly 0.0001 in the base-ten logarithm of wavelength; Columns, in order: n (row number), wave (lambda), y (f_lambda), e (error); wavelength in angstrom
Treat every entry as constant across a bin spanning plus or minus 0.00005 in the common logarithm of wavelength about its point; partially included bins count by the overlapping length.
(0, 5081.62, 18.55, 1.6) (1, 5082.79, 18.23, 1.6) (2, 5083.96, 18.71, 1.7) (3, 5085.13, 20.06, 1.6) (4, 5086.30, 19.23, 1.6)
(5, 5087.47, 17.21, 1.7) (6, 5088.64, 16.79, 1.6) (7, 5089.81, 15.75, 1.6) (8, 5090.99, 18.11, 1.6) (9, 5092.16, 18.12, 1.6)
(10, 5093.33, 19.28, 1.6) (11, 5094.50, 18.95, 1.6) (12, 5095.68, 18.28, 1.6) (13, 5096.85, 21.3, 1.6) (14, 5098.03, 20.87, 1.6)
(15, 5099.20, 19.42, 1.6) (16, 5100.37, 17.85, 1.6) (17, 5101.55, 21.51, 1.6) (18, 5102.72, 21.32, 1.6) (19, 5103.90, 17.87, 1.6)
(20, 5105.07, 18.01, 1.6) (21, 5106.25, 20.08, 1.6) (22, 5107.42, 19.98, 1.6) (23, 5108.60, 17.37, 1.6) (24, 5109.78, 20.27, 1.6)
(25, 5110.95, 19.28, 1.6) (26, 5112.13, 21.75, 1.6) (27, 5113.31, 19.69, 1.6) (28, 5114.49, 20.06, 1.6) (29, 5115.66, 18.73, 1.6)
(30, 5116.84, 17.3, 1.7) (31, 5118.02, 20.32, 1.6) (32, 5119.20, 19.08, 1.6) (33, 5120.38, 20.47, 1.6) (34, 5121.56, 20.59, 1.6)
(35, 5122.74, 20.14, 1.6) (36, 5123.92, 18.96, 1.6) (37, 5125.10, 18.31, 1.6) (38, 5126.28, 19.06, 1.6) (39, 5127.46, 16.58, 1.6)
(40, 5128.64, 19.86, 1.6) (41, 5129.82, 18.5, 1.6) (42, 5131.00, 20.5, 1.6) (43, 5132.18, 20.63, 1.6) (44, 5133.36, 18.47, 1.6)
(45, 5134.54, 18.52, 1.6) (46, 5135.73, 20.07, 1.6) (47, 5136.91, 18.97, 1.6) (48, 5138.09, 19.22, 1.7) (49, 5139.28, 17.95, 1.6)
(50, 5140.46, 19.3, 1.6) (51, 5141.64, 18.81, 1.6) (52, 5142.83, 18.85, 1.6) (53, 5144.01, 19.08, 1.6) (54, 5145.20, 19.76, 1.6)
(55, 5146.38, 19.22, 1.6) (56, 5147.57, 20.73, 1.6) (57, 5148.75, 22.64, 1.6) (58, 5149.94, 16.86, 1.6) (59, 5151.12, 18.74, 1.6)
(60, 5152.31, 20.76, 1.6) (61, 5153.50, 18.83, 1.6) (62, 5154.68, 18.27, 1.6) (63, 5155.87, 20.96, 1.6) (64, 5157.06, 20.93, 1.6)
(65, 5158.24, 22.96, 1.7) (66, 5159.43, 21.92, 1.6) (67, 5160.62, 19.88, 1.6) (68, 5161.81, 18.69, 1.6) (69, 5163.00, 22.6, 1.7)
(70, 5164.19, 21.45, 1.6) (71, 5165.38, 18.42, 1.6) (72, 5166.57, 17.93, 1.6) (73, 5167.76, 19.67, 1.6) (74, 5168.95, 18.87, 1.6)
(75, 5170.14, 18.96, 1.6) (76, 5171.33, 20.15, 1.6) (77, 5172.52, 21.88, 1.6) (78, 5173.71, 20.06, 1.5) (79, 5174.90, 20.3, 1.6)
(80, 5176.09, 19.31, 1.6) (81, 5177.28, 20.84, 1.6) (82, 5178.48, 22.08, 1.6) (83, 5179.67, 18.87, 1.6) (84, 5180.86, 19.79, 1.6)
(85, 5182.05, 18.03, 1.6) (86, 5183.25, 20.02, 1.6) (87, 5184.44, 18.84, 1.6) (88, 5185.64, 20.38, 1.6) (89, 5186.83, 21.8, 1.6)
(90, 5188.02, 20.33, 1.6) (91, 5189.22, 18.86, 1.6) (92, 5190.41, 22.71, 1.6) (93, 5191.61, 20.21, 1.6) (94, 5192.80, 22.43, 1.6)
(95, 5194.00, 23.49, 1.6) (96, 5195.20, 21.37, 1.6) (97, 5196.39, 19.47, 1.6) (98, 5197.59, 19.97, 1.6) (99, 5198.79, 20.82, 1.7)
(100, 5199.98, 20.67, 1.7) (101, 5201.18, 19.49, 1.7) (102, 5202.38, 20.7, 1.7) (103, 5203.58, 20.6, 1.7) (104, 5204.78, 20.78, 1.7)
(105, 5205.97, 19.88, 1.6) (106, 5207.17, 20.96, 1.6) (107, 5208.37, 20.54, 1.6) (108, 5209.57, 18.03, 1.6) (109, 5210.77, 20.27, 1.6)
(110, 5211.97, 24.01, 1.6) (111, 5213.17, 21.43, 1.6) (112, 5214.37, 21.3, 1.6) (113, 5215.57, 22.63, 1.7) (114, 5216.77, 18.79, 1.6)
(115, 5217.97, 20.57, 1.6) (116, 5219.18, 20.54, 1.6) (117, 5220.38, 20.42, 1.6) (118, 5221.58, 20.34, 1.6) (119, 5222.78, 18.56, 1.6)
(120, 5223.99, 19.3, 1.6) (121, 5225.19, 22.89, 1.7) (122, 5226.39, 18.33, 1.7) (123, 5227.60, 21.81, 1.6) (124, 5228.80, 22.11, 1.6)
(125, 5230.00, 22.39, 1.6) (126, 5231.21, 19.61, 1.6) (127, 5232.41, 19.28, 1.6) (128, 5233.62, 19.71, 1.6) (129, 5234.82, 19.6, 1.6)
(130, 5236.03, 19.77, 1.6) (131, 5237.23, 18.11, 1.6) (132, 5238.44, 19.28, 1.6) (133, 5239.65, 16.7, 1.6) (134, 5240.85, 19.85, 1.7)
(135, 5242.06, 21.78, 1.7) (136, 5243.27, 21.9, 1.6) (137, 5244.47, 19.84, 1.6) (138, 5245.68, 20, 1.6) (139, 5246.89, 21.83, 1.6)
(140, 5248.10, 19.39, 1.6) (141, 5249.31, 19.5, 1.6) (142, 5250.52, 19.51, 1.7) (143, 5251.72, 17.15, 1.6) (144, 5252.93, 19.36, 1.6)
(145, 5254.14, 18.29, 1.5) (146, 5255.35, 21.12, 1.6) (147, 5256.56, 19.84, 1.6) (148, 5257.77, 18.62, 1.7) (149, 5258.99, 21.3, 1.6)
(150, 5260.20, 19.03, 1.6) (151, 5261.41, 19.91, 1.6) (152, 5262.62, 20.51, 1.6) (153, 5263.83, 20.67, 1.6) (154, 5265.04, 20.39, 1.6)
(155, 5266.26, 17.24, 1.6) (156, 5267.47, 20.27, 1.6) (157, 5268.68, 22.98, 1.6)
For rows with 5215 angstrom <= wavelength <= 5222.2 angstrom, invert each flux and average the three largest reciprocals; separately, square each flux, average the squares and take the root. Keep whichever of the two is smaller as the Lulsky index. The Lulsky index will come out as 0.0505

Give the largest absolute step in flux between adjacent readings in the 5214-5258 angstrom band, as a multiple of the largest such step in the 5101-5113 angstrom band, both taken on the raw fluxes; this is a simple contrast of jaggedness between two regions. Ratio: 1.3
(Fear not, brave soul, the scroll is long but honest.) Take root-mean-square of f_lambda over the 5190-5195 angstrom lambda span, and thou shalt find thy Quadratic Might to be 22.2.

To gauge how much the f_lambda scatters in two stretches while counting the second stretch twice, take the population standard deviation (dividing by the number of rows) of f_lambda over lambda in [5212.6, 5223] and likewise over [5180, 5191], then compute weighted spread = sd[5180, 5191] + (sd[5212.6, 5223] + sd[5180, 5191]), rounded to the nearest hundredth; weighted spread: 3.97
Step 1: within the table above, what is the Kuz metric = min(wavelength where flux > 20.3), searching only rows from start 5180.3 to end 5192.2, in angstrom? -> 5185.64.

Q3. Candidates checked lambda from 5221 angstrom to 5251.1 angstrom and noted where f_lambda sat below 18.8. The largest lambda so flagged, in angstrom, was 5239.65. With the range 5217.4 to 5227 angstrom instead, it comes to 5226.39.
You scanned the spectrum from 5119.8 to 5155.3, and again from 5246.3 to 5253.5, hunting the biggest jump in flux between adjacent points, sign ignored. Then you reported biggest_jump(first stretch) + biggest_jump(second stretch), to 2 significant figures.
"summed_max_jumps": 8.2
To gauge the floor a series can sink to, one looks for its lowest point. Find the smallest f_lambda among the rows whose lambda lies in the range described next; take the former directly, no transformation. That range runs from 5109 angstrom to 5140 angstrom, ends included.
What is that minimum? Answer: 16.58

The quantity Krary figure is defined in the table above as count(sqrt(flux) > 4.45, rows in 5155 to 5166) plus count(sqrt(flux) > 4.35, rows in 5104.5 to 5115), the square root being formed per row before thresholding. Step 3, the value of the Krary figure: 14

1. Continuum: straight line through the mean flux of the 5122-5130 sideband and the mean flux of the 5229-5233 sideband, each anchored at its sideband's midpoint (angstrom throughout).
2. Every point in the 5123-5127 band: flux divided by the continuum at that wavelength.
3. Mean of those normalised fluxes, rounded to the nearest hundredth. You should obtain 1.00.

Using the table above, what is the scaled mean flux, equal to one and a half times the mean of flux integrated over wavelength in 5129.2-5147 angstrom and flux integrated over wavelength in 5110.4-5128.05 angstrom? 512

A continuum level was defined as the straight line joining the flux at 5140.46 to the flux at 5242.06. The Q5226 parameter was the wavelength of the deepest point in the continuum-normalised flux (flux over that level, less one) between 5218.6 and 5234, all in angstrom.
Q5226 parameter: 5226.39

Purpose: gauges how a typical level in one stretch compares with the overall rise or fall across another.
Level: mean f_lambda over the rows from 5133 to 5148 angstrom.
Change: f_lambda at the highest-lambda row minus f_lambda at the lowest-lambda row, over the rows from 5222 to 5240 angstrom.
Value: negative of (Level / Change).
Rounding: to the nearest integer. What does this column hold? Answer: 10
